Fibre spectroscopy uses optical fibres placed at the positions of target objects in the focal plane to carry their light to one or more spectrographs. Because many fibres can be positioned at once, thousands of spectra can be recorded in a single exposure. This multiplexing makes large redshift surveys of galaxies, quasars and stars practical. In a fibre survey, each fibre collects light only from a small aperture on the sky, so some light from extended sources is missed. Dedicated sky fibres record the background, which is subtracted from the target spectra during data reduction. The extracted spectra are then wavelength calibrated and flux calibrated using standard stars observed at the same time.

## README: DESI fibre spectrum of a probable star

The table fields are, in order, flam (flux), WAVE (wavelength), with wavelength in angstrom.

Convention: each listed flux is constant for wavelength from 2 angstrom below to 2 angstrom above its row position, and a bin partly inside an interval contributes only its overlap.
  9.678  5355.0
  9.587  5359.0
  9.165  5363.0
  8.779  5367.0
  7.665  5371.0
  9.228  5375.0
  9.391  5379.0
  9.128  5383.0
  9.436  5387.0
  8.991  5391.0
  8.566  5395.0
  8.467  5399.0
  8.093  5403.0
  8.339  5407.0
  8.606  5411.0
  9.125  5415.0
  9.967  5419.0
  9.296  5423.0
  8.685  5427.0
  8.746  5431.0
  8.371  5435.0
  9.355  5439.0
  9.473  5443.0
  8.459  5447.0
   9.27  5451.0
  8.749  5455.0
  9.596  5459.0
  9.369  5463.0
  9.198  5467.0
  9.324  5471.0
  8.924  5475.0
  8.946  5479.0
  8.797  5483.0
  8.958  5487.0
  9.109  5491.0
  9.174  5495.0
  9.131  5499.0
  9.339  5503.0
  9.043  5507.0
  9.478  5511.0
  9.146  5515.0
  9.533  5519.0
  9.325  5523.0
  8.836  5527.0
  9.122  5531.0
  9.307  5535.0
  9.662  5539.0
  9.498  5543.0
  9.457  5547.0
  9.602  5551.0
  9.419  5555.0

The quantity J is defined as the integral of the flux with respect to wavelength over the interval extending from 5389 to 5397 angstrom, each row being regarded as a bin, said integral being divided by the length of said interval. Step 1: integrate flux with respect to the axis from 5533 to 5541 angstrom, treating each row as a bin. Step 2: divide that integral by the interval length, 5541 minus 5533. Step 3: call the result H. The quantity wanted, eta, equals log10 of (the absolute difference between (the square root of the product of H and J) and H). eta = -0.4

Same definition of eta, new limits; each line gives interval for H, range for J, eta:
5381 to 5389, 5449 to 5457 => -0.9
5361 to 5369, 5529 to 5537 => -0.9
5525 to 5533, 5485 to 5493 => -1.6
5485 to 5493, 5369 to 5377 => -0.5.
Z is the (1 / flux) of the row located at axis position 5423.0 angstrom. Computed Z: 0.108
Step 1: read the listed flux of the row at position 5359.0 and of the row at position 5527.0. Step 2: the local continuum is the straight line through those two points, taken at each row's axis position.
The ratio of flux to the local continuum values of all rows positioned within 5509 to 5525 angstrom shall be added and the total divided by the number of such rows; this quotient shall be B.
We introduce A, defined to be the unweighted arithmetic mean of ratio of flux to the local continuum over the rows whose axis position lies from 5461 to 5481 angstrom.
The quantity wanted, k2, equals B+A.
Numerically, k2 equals 2.06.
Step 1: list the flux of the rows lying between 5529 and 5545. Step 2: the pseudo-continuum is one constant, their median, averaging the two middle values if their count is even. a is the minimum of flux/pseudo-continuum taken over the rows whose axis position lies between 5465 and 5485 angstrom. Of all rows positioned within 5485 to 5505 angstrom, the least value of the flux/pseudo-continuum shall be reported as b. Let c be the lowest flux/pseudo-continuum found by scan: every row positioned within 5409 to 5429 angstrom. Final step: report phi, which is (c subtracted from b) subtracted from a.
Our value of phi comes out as 0.90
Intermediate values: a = 0.936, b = 0.95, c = 0.915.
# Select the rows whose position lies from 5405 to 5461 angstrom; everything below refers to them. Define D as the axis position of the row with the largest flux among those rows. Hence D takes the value 5419.0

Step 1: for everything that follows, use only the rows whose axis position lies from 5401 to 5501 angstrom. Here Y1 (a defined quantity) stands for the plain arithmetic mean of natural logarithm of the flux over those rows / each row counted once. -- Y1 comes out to 2.20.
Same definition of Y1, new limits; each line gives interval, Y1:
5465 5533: 2.21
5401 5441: 2.18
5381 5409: 2.16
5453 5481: 2.21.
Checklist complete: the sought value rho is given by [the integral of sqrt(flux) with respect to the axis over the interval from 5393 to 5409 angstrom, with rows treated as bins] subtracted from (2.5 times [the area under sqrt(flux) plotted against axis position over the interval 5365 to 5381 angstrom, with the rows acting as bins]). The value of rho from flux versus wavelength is 72.06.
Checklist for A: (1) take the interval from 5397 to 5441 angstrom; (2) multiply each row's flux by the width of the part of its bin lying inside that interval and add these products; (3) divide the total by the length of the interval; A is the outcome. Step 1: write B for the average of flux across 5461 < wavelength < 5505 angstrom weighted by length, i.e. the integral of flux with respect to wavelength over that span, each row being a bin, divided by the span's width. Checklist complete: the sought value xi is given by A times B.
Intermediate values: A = 8.8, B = 9.12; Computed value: 80.4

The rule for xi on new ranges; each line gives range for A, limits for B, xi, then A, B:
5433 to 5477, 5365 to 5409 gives 79.5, 9.1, 8.73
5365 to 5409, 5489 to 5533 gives 80.4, 8.7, 9.20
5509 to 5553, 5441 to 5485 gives 85.2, 9.4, 9.10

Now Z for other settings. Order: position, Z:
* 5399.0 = 0.118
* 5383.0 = 0.110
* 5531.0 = 0.110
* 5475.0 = 0.112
